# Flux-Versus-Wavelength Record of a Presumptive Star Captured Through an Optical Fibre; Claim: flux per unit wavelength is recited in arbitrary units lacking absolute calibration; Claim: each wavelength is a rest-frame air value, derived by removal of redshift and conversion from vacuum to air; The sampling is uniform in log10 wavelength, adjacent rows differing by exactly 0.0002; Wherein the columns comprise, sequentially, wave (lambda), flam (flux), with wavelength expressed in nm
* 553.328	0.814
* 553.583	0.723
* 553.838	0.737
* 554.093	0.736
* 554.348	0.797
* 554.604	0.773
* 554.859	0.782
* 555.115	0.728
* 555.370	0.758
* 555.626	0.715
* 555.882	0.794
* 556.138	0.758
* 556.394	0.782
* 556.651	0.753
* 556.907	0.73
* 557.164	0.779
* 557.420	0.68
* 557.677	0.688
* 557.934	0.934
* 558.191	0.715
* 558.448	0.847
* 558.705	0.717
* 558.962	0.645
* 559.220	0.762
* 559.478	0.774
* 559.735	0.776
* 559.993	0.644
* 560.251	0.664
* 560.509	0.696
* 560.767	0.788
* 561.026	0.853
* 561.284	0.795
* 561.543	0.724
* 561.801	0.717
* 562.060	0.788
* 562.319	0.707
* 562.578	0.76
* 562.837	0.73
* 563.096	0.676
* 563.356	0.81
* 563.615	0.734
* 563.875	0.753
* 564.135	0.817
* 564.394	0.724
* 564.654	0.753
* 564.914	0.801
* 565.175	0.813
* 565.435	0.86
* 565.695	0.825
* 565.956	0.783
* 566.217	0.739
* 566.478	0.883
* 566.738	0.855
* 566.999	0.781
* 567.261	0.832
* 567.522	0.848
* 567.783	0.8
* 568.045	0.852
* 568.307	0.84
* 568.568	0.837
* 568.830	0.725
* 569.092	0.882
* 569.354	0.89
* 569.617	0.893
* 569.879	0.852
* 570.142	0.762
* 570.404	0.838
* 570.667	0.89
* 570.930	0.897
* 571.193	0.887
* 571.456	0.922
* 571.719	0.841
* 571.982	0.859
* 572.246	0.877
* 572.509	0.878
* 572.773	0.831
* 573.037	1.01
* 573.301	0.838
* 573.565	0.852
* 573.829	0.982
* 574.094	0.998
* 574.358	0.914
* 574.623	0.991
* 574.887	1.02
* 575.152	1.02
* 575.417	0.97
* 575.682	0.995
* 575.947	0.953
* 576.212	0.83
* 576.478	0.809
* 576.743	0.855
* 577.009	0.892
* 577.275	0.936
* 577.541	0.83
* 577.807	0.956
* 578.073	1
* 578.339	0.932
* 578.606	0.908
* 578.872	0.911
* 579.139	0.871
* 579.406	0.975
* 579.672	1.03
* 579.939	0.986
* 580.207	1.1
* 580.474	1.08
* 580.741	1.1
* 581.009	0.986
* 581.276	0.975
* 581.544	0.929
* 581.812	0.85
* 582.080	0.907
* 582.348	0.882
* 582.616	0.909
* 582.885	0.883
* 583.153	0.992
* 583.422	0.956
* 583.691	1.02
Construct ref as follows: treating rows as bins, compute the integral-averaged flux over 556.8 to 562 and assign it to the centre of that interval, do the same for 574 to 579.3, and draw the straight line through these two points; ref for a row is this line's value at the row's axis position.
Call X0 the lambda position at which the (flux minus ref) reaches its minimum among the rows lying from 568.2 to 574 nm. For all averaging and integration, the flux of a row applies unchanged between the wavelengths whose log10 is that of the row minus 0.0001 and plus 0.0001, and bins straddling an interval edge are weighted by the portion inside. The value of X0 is 568.830 nm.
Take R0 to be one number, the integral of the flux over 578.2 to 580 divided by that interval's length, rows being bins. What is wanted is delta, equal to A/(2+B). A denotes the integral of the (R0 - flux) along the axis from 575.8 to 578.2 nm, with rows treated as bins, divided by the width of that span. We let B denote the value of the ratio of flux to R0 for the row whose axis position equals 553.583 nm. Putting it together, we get 0.017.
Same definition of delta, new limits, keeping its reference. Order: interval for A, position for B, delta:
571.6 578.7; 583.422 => 0.009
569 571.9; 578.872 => 0.025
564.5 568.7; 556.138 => 0.045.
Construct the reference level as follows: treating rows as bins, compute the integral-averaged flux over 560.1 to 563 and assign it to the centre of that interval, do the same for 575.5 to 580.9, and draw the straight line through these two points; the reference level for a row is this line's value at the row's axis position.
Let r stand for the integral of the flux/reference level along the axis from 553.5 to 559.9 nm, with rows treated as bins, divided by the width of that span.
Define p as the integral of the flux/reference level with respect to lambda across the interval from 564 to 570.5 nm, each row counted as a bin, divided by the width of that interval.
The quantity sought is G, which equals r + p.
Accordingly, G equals 2.11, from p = 1.01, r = 1.10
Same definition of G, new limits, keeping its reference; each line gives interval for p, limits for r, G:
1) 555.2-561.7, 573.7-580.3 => 2.07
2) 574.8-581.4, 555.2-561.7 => 2.07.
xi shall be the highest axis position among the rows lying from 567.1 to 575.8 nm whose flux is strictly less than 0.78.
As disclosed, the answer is 570.142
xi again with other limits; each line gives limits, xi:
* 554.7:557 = 556.907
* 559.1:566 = 564.654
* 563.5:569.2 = 568.830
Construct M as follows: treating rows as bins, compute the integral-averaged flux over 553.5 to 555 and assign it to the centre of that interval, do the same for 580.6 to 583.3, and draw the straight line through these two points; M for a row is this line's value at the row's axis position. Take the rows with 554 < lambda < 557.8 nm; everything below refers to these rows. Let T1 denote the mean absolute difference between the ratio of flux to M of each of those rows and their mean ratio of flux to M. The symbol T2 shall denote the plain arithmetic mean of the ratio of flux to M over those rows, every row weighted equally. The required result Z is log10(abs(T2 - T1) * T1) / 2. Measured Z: -0.709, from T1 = 0.041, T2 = 0.98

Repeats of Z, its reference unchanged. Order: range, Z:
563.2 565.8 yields -0.698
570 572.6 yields -0.735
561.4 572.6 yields -0.669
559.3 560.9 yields -0.614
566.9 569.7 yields -0.711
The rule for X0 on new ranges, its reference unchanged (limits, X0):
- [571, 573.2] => 572.773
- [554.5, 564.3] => 563.096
